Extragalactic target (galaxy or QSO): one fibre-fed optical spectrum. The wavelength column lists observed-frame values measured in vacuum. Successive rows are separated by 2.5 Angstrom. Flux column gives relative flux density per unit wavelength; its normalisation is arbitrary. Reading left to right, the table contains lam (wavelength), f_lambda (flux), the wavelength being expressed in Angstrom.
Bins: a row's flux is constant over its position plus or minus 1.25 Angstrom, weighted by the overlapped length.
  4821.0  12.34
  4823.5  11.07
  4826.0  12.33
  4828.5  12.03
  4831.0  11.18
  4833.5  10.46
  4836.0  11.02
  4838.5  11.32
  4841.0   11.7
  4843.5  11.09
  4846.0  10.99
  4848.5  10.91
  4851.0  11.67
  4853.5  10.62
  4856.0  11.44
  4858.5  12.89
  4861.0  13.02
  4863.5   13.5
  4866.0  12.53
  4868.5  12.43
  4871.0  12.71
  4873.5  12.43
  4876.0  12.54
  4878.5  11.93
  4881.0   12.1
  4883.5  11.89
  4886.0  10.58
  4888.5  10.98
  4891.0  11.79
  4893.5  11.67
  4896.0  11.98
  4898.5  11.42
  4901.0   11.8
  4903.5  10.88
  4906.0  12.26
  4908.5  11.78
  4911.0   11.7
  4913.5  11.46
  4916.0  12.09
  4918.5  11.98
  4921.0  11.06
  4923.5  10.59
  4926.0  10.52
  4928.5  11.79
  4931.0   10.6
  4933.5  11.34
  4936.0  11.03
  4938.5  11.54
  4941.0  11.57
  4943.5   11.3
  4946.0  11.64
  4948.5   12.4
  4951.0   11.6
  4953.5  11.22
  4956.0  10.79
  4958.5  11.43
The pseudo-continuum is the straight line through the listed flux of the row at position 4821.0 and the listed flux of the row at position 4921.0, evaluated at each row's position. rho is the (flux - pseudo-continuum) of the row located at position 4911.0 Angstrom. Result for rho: 0.5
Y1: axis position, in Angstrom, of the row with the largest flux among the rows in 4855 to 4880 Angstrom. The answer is 4863.5 Angstrom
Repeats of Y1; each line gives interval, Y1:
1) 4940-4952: 4948.5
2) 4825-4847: 4826.0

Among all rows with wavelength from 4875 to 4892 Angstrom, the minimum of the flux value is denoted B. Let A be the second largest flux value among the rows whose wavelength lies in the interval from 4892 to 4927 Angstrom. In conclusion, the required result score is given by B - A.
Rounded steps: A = 12.09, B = 10.58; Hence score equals -1.5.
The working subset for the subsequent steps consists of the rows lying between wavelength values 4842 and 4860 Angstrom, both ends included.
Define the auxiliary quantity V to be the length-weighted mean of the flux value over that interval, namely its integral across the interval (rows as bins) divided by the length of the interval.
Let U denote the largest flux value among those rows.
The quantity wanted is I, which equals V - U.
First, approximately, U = 12.89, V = 11.4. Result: -1.5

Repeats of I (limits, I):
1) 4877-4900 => -0.5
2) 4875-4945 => -1.0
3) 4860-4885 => -1.0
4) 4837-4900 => -1.7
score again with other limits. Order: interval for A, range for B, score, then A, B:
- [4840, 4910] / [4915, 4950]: -2.5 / 13.02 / 10.52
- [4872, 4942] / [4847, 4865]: -1.8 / 12.43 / 10.62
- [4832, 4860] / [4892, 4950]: -1.2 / 11.7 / 10.52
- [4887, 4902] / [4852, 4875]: -1.2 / 11.8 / 10.62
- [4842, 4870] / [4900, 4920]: -2.1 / 13.02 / 10.88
